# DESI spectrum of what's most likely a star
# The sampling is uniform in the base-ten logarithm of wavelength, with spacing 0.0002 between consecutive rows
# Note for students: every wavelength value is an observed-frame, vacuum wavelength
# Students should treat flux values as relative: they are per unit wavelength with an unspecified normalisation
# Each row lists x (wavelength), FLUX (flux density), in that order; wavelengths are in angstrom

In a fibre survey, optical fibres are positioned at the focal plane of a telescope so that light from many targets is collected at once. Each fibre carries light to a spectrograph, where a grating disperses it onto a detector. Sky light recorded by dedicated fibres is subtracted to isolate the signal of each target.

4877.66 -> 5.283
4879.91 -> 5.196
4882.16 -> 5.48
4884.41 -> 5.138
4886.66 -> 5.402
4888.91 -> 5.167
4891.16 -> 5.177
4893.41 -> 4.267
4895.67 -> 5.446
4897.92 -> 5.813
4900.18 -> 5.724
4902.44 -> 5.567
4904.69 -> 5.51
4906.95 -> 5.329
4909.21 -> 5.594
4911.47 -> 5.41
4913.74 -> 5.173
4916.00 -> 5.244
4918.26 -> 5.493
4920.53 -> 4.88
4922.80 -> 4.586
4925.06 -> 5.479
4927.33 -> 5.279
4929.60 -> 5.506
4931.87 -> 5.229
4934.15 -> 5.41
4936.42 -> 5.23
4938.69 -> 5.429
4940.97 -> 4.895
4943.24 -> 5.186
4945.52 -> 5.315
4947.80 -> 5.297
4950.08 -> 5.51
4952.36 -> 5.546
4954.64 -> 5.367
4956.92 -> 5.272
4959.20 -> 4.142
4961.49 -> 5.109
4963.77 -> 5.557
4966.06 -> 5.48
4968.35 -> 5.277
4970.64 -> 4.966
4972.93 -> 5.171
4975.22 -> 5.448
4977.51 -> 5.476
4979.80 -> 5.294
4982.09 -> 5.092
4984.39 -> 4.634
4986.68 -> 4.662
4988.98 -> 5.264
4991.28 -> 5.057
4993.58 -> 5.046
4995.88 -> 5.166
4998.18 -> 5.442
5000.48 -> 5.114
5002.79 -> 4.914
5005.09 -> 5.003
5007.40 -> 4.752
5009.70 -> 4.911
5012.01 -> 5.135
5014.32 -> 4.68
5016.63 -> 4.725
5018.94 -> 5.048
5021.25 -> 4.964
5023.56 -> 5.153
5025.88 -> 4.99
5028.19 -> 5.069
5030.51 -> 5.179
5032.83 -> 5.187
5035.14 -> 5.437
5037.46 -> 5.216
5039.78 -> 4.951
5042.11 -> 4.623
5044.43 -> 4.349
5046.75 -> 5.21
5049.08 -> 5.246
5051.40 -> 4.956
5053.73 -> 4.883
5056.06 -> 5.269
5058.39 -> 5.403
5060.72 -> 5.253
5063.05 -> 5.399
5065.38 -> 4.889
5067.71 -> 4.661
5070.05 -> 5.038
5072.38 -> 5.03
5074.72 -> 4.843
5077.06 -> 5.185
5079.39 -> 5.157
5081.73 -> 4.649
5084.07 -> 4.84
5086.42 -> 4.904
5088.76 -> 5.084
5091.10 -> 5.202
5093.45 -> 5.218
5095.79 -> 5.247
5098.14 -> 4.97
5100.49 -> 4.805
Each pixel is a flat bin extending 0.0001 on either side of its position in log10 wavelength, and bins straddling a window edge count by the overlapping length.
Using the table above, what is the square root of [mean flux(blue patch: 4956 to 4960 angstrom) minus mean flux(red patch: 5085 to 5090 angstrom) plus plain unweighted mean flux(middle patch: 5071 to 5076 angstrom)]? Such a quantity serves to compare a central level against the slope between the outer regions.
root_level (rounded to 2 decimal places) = 2.16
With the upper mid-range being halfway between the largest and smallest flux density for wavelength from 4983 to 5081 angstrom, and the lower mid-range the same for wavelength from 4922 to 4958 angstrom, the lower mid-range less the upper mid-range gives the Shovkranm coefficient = 0.17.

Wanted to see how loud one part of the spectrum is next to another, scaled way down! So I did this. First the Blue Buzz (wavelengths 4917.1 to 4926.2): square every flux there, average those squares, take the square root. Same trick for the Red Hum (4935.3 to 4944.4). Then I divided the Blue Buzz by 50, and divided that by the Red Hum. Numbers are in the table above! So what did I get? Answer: 0.0198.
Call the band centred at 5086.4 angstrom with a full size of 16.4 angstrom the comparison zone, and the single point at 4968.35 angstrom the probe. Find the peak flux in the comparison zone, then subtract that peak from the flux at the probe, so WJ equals 0.06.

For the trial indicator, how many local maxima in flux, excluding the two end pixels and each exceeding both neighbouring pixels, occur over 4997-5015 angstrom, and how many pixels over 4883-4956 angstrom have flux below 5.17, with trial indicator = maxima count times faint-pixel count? 12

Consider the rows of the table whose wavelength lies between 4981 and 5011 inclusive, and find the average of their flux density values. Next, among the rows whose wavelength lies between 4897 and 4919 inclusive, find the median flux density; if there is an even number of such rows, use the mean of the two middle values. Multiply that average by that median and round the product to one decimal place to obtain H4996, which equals 27.5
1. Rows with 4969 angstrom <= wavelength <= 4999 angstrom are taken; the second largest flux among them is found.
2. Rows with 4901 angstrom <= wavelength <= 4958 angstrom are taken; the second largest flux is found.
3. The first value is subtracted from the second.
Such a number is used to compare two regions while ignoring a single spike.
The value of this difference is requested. 0.12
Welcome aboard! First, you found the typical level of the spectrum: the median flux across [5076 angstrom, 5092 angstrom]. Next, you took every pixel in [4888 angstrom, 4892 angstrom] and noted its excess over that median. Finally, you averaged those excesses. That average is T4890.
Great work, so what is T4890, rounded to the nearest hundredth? 0.09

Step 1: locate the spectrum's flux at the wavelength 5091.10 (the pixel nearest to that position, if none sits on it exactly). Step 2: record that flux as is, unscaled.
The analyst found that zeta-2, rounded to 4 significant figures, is 5.202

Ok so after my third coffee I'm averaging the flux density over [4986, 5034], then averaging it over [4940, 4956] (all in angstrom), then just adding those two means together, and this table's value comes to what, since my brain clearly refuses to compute 10.3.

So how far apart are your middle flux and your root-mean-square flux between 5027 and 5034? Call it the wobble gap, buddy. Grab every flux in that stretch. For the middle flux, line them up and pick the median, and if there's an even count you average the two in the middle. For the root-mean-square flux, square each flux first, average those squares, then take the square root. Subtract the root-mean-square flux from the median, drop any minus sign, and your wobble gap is 0.034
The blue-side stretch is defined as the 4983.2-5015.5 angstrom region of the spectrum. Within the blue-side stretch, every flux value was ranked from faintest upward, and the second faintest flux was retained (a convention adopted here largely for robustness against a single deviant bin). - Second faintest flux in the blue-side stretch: 4.662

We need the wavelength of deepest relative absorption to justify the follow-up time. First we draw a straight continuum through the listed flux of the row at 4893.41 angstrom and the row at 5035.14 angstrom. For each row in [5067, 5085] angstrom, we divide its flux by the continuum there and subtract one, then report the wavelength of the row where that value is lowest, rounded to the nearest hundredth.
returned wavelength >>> 5081.73 angstrom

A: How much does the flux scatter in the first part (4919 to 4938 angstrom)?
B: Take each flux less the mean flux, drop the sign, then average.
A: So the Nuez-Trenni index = 0.23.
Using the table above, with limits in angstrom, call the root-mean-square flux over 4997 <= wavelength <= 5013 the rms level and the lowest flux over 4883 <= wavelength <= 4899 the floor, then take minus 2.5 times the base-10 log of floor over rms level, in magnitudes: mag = 0.18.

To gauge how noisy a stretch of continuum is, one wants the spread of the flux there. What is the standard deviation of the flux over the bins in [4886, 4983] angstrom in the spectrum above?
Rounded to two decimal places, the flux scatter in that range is 0.33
